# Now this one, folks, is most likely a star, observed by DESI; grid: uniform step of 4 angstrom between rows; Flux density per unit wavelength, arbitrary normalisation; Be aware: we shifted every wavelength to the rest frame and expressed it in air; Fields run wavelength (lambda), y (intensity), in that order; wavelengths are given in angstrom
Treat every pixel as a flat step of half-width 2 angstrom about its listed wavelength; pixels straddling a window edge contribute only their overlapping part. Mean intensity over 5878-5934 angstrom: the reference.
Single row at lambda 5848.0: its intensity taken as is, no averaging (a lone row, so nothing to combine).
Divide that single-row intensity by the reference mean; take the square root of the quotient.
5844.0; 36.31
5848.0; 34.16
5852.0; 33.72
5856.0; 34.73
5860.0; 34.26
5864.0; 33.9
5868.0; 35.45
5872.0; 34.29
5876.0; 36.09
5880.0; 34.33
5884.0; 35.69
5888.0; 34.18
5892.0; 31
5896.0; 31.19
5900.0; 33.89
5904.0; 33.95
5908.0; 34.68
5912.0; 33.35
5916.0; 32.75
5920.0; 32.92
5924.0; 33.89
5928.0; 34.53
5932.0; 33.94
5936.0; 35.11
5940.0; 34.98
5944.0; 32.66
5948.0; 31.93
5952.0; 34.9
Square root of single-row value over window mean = 1.01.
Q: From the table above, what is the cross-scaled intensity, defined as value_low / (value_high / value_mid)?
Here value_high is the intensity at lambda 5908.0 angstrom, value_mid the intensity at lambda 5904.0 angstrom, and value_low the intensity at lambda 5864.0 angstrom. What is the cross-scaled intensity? 33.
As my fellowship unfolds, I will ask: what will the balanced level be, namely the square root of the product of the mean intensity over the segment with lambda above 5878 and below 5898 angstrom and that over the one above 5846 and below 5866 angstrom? 33.7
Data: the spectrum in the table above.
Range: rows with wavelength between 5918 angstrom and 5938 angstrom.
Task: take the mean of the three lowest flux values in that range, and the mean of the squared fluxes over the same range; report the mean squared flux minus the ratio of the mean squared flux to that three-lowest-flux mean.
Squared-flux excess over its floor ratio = 1127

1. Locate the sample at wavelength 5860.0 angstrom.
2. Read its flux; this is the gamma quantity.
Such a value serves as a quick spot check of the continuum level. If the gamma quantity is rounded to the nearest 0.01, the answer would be 34.26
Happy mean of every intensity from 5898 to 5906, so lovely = 33.9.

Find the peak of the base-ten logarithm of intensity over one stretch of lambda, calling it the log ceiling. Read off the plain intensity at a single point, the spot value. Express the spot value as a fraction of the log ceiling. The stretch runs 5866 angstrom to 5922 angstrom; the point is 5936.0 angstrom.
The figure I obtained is 22.5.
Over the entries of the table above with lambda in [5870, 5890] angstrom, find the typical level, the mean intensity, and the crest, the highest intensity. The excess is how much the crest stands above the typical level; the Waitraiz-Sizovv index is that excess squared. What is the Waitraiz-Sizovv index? 1.38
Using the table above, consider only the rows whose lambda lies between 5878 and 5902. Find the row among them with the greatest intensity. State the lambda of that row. 5884.0 angstrom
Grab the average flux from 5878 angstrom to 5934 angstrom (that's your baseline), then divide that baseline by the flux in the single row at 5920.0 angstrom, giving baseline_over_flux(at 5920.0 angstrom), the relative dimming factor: 1.02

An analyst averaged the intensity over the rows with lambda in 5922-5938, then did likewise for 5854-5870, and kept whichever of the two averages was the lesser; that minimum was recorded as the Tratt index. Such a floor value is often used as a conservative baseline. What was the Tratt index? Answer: 34.4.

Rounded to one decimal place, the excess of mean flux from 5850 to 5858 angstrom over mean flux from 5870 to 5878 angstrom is -1.0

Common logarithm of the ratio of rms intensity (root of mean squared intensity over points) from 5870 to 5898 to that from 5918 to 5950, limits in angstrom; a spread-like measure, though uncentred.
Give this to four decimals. 0.0015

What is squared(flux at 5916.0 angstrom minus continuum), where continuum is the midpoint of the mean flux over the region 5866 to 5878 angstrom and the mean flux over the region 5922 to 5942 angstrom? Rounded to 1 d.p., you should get 4.6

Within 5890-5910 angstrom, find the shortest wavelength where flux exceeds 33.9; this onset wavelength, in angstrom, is 5904.0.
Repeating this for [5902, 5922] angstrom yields 5904.0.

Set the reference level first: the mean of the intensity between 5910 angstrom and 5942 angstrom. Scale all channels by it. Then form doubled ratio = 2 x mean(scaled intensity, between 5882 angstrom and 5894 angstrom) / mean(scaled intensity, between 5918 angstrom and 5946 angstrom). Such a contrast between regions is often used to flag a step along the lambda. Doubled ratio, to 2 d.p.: 1.98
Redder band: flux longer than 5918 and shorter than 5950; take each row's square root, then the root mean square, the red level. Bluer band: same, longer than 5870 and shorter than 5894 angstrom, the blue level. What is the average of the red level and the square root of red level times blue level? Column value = 5.82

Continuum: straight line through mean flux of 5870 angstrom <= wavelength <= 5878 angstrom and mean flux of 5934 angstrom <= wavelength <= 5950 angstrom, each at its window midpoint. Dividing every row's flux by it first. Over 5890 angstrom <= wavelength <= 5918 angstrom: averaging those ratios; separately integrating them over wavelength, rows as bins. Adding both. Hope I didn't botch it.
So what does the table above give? 28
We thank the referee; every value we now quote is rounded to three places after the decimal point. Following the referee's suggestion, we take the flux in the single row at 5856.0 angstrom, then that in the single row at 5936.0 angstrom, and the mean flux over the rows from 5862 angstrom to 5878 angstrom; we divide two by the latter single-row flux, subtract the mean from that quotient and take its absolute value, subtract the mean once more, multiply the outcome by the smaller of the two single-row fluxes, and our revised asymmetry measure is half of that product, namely -0.989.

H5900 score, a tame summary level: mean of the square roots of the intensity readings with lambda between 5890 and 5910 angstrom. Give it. 5.74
